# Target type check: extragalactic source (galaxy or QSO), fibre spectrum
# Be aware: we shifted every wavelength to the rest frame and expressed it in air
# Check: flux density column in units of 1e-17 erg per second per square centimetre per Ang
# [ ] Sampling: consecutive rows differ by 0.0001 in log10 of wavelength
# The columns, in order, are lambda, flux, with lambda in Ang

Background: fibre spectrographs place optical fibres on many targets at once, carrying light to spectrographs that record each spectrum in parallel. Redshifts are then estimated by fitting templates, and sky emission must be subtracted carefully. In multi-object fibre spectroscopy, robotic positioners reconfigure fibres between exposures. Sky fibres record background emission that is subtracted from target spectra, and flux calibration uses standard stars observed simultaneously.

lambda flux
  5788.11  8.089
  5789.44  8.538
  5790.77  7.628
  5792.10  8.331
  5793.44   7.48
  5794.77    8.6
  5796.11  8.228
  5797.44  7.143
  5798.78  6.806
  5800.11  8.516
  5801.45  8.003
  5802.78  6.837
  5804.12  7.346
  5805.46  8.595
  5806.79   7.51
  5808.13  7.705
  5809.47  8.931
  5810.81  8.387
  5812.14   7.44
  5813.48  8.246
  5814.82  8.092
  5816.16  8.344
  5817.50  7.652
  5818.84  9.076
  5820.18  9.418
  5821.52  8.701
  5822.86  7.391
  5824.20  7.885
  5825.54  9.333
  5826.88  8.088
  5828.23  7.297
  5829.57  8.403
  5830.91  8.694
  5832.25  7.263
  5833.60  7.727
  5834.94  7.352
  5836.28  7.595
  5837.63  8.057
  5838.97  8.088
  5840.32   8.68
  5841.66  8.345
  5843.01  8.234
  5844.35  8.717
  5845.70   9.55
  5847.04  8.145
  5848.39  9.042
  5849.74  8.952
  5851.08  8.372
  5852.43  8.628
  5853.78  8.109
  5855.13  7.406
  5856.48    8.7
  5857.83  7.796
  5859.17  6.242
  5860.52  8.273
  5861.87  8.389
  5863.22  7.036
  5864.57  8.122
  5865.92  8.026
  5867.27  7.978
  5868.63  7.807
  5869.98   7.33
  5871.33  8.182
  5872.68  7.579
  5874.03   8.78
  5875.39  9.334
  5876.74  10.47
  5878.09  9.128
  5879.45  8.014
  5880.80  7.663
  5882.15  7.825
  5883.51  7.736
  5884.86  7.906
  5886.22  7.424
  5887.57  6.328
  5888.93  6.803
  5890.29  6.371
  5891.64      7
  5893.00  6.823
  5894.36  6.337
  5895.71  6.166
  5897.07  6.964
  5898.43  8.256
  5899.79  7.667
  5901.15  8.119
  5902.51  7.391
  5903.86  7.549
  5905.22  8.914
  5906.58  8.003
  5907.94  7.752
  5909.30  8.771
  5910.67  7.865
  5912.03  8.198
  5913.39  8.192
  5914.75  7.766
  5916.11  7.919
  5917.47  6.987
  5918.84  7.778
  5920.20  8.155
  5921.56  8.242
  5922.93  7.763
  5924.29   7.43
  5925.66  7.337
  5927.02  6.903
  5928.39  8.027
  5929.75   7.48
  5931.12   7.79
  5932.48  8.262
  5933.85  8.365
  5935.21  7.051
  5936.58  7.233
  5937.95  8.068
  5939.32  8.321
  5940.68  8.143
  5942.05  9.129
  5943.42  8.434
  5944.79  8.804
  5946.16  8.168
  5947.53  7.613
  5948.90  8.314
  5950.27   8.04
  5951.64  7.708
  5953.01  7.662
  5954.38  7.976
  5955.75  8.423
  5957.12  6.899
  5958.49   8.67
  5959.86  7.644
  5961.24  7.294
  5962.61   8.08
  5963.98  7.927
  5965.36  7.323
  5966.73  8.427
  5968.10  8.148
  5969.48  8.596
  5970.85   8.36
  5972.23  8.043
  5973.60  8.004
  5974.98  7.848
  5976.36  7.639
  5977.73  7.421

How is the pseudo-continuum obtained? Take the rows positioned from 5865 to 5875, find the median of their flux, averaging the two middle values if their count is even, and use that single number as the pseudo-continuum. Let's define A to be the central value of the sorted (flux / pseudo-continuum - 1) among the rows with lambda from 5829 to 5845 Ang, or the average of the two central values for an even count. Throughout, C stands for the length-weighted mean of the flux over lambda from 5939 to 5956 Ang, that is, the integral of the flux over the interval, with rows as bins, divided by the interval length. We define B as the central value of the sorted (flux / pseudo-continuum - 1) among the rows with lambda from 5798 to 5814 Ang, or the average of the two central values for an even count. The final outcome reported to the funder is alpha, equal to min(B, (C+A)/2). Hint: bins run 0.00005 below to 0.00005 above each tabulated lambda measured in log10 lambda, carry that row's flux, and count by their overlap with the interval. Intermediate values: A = 0.023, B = -0.016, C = 8.20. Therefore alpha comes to -0.016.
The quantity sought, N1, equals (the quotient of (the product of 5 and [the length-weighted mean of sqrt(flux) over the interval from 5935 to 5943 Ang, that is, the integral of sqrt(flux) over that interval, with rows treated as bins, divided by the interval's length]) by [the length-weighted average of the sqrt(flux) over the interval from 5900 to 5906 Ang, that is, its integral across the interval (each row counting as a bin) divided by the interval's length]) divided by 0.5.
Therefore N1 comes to 10.04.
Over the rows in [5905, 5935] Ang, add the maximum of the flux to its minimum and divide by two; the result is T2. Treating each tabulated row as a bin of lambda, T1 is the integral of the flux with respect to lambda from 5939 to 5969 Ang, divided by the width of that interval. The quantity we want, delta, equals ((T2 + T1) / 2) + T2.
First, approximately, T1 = 8.05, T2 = 7.9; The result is 15.9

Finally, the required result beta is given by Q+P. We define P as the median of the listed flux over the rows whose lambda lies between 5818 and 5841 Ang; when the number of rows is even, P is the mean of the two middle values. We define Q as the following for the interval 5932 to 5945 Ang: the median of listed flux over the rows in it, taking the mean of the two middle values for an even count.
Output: 16.4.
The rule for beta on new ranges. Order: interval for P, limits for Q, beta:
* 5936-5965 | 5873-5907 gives 15.7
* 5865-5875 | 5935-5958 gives 16.0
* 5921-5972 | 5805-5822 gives 16.4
